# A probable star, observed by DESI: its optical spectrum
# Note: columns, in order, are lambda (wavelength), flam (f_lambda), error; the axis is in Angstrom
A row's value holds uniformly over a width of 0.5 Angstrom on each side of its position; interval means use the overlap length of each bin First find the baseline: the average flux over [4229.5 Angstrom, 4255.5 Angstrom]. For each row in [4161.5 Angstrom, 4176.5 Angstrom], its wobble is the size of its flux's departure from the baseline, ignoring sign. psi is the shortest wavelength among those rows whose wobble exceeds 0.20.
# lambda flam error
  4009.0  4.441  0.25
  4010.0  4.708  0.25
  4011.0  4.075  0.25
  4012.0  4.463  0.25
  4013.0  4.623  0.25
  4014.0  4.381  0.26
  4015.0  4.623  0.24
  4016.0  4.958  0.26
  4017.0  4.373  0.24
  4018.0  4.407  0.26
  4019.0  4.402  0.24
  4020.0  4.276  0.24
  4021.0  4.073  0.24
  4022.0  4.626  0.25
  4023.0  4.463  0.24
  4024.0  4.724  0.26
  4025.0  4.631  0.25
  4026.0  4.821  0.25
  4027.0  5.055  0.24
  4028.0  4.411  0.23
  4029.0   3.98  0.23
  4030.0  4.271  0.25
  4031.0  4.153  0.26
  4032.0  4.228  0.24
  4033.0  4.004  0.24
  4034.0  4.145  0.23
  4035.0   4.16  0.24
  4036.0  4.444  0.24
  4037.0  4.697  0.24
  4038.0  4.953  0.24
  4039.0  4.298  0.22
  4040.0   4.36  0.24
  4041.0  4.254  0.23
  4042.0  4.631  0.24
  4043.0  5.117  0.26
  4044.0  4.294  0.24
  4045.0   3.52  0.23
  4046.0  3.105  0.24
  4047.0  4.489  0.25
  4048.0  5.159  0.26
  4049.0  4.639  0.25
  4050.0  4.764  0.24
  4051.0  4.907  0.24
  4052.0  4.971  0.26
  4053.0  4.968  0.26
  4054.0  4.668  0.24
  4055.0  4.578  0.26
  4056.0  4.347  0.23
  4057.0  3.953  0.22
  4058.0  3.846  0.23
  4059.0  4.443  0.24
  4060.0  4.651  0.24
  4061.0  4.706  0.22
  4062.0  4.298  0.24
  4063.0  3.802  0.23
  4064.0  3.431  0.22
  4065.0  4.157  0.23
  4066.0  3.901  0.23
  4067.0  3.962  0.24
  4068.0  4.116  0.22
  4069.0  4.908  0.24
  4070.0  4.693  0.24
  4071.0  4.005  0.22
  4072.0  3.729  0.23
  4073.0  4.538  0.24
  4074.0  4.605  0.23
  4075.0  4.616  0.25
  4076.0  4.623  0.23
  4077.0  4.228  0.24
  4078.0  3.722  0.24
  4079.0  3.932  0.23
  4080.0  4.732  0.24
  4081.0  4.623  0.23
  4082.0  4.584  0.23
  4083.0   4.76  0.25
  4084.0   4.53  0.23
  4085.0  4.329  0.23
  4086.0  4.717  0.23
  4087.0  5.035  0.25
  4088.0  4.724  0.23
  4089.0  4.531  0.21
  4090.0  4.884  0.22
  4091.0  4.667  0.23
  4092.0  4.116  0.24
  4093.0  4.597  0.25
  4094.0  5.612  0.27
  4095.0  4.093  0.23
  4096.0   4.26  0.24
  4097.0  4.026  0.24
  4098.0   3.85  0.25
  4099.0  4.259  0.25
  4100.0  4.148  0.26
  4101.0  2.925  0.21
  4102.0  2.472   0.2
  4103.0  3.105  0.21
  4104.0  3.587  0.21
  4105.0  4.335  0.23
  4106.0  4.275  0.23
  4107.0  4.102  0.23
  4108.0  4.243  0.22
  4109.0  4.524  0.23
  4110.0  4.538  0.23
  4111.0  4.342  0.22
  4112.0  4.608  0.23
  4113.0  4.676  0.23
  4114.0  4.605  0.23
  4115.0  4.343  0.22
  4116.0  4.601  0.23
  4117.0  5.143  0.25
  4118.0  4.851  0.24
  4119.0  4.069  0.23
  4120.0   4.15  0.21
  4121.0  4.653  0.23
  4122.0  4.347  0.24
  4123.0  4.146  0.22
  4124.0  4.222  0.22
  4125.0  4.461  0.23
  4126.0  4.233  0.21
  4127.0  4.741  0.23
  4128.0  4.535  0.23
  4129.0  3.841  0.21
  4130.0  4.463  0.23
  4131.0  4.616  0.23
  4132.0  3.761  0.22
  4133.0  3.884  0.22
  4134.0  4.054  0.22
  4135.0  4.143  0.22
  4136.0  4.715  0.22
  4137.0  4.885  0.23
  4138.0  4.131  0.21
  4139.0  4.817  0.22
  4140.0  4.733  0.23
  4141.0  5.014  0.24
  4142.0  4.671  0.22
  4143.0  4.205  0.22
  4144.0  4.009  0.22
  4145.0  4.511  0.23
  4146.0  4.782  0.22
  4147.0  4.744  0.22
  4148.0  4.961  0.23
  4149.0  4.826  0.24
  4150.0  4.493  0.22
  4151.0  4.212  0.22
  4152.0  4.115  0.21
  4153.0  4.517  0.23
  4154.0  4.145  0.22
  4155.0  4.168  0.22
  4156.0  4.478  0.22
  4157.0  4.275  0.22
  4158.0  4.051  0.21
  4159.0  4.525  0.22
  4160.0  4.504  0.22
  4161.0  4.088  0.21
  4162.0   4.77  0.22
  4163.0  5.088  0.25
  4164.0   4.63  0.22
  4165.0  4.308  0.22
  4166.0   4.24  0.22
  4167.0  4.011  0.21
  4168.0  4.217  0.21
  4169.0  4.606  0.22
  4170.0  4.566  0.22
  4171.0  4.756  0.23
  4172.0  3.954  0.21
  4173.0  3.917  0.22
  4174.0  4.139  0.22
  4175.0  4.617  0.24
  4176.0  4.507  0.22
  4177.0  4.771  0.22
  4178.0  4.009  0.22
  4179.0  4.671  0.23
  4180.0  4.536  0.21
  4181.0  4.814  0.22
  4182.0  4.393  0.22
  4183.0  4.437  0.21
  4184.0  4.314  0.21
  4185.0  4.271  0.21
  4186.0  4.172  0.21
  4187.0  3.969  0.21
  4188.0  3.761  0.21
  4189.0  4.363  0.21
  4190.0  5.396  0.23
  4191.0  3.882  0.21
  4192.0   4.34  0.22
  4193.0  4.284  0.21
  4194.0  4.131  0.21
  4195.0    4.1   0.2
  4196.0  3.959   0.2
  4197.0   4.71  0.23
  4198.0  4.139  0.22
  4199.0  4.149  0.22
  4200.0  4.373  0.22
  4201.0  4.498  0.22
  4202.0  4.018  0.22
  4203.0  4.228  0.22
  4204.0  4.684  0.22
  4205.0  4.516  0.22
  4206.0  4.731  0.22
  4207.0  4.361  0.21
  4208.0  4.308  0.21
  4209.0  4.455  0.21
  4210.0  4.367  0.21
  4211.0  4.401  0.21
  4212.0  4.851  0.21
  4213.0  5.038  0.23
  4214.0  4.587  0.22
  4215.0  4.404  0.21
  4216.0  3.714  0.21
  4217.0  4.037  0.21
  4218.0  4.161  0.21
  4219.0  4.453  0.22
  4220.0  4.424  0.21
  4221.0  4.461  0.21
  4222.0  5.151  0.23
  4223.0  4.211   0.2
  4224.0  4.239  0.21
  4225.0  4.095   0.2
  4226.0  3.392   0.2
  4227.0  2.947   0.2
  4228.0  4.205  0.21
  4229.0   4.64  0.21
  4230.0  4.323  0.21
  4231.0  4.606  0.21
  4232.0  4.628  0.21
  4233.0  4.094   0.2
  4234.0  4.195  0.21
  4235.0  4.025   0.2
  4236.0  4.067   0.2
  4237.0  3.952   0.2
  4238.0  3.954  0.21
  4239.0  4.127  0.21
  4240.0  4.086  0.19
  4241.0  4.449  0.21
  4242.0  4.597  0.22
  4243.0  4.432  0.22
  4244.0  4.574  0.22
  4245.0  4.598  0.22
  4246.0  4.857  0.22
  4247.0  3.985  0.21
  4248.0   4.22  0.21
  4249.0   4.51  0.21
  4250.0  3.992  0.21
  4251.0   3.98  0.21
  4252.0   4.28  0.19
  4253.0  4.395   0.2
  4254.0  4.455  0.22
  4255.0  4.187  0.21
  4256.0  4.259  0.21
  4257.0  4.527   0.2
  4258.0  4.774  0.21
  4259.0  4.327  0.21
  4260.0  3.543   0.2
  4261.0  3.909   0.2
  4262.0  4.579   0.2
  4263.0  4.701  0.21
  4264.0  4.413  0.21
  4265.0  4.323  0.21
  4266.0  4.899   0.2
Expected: 4162.0 Angstrom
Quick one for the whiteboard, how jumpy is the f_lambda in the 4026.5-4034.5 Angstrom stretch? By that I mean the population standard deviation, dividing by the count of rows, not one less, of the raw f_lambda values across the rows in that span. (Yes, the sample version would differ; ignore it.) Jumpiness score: 0.32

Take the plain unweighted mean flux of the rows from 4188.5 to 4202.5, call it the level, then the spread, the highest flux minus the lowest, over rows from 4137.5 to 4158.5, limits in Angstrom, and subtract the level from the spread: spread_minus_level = -3.31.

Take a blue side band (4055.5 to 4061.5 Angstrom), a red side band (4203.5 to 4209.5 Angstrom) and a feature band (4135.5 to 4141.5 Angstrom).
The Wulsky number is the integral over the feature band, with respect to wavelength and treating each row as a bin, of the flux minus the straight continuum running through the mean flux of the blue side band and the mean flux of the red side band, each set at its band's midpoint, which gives 1.7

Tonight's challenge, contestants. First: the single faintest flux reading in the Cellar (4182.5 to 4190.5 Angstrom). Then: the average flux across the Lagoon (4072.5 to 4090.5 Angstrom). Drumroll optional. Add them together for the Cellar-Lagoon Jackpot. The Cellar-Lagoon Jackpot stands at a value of 8.30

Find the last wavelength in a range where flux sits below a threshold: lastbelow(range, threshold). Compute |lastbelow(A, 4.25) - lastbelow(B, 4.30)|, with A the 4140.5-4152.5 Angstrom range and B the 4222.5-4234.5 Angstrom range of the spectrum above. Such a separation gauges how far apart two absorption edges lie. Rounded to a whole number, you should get 82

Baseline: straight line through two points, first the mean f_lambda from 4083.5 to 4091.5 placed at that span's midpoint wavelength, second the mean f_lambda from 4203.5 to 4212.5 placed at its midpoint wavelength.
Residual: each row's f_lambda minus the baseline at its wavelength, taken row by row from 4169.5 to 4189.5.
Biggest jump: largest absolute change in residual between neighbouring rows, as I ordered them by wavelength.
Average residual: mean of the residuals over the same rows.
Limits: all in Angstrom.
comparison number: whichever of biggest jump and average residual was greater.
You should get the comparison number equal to 0.80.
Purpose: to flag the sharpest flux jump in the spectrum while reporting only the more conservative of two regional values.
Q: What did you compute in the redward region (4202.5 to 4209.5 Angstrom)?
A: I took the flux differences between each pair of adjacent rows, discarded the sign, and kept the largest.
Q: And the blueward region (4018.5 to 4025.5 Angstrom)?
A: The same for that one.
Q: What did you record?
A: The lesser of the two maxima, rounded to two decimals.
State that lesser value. 0.46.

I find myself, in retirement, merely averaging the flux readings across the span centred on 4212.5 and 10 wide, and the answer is 4.42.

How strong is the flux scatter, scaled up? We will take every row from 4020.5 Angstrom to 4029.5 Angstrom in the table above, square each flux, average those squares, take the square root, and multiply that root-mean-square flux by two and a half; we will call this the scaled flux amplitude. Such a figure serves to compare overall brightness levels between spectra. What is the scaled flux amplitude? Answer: 11.4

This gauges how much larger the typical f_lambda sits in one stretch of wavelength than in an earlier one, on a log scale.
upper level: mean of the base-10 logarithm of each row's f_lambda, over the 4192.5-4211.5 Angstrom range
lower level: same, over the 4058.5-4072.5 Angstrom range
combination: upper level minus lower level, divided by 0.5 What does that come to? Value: 0.031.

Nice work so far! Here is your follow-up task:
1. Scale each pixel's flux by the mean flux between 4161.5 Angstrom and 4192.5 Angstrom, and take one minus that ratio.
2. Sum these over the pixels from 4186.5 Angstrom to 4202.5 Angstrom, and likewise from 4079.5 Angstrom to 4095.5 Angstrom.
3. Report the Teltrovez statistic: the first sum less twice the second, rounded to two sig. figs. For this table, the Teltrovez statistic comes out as 2.4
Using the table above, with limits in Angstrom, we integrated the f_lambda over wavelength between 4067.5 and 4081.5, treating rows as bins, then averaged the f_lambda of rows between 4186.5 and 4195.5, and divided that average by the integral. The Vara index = 0.070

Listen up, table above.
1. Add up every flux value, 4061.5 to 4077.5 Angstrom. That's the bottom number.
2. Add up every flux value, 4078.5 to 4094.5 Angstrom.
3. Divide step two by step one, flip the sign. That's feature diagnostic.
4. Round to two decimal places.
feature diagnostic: -1.10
